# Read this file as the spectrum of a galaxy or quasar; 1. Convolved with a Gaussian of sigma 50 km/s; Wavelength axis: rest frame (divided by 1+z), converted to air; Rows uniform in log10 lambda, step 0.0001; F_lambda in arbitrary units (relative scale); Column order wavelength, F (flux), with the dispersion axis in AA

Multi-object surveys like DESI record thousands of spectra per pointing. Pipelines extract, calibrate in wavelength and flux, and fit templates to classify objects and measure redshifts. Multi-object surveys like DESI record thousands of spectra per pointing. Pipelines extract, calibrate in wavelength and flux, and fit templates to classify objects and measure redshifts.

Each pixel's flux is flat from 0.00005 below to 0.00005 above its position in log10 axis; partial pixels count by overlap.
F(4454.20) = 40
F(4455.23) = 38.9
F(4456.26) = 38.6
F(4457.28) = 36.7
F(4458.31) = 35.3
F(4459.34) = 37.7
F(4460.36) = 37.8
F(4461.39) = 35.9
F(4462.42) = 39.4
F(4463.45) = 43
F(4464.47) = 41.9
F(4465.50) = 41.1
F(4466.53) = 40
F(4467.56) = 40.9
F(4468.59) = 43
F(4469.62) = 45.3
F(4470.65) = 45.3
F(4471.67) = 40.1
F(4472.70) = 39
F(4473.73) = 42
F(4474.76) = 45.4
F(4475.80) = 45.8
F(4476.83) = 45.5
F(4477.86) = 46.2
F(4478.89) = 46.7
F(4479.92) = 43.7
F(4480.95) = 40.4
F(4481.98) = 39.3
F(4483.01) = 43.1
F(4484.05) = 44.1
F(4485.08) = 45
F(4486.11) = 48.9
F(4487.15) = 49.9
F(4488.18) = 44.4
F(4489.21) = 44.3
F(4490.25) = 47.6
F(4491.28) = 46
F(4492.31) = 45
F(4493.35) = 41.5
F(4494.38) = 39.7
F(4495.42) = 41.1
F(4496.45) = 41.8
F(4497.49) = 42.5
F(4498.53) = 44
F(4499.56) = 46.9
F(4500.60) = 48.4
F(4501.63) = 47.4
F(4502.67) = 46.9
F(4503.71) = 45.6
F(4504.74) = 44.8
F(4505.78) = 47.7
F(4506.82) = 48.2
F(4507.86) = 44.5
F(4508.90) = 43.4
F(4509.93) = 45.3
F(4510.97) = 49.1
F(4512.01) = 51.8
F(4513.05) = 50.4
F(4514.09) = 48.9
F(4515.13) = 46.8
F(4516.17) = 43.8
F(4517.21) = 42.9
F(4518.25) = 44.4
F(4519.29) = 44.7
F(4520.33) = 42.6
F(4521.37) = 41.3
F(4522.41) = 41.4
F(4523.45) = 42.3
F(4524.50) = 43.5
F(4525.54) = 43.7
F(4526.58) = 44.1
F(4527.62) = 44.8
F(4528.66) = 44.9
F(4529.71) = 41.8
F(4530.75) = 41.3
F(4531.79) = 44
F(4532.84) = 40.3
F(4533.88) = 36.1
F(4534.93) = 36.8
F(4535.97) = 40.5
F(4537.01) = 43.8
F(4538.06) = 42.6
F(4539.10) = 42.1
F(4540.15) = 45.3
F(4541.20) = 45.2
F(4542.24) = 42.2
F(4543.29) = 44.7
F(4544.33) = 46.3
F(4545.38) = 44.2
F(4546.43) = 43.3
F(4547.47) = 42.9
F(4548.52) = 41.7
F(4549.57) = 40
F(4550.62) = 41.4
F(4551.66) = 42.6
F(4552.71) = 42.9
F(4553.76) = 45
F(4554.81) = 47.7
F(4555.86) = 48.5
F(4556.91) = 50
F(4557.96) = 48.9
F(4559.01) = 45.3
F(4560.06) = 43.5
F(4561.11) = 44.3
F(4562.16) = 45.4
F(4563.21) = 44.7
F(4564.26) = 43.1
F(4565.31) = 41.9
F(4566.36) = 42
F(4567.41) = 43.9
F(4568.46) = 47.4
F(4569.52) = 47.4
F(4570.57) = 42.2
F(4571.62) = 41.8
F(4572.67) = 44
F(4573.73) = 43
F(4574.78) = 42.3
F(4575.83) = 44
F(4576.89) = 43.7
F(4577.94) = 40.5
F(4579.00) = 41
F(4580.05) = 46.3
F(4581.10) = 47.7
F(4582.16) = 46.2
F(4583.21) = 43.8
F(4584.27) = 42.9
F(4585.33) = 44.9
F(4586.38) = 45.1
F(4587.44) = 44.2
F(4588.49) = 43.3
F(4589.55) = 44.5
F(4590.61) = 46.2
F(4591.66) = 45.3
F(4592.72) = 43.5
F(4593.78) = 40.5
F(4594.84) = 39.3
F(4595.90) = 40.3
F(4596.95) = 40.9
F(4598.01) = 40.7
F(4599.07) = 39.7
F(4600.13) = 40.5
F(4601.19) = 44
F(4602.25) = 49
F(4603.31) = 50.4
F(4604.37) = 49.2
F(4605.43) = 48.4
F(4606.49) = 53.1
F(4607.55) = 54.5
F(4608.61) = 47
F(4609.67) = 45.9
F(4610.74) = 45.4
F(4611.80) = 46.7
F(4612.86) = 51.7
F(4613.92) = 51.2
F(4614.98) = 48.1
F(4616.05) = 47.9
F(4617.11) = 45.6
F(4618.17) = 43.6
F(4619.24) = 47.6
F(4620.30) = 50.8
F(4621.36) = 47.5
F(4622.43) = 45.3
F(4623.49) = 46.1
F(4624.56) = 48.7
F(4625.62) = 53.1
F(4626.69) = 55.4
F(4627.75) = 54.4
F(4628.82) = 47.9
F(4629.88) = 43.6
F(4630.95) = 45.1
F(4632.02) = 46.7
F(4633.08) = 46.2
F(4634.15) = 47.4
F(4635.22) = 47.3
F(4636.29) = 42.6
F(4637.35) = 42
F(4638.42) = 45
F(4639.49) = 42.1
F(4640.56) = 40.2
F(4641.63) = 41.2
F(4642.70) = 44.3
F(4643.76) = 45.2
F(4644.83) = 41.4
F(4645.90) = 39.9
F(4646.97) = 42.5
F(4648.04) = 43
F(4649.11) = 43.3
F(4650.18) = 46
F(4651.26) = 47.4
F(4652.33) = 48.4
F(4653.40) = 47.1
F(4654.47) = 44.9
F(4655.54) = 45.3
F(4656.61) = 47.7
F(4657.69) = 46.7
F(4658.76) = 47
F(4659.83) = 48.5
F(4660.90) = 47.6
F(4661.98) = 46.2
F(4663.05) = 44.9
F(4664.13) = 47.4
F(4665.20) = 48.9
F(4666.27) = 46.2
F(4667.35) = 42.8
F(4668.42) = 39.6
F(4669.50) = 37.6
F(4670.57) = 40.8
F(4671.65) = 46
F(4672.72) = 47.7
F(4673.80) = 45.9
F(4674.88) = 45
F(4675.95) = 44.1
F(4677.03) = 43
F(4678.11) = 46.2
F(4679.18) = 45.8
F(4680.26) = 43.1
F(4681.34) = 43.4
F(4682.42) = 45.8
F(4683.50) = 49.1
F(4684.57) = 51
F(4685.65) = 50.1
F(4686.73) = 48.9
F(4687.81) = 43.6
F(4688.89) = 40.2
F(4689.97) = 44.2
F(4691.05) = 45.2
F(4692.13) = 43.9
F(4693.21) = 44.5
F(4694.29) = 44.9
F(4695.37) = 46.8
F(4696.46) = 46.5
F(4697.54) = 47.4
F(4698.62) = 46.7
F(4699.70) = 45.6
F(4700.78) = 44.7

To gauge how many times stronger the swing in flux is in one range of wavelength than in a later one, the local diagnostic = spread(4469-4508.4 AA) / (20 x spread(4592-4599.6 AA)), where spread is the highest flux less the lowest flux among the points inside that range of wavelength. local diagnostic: 0.130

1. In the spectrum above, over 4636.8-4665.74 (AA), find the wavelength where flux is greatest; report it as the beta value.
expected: 4665.20 AA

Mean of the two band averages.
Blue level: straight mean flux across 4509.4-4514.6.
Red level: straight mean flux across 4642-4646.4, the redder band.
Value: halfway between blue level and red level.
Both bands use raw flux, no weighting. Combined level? 45.9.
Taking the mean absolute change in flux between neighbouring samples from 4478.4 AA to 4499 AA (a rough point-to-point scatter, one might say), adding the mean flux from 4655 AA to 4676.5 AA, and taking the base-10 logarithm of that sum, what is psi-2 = 1.675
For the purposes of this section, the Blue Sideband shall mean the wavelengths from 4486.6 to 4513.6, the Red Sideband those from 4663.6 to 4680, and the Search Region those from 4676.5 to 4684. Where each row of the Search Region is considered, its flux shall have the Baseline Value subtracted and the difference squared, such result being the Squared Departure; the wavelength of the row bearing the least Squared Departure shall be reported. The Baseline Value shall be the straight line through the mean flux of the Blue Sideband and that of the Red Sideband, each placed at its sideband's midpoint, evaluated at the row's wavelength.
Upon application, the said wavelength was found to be 4681.34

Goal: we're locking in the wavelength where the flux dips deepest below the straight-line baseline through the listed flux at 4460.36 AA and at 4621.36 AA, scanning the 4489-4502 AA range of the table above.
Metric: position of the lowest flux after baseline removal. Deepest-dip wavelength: 4494.38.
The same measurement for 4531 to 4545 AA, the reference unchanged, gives 4533.88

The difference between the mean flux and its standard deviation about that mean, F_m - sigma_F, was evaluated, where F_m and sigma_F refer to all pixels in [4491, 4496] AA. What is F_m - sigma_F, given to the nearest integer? 40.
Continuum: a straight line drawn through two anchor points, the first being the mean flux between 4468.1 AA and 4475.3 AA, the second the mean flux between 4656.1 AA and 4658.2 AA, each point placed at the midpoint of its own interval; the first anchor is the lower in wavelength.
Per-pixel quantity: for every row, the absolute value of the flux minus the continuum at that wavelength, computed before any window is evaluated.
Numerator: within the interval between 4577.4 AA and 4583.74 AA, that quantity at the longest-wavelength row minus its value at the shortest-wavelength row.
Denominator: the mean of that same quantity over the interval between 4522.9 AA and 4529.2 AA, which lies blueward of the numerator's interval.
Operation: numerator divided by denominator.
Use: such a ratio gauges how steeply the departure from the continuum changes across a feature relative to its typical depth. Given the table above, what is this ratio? -4.6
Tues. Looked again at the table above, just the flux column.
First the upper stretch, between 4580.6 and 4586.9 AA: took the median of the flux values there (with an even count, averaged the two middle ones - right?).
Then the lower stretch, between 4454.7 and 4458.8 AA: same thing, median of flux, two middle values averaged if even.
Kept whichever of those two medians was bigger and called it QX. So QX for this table 45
